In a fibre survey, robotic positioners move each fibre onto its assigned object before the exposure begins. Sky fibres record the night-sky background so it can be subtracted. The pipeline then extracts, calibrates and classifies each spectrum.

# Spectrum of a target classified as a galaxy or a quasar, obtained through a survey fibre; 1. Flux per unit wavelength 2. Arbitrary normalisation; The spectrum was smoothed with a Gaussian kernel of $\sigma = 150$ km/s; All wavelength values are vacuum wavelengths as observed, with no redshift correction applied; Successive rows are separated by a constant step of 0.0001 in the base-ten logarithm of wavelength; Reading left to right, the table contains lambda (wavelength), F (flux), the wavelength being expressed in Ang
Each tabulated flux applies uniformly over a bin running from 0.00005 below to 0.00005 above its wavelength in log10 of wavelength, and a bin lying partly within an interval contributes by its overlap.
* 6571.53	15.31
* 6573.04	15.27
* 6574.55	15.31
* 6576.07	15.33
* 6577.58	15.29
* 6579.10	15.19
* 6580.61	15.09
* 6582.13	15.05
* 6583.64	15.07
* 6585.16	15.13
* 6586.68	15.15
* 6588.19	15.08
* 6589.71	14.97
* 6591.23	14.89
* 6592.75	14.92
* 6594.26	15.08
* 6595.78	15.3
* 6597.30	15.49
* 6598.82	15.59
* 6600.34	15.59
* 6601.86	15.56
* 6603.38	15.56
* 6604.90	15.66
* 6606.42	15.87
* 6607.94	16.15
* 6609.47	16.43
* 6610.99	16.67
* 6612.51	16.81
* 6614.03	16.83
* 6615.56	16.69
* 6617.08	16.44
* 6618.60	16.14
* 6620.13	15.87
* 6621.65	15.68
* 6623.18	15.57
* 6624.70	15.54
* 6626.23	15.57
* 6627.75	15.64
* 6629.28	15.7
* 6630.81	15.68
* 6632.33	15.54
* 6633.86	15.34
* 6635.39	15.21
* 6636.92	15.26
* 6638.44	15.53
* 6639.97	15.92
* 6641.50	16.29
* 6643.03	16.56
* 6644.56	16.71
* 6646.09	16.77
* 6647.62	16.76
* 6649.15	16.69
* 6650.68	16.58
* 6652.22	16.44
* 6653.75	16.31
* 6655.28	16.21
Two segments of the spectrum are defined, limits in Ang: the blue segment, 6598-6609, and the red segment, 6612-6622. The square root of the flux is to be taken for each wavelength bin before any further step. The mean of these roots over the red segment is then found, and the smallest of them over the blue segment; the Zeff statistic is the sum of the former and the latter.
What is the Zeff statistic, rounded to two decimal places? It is 7.99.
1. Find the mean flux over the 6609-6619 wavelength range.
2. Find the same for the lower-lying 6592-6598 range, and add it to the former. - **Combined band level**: 31.8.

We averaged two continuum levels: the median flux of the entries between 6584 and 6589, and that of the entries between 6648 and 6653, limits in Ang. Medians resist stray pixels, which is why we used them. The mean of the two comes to 15.9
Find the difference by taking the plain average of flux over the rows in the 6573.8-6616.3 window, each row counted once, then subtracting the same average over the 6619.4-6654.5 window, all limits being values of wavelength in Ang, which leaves -0.4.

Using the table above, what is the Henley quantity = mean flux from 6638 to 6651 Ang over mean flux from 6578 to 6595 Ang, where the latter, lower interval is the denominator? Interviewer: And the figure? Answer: 1.09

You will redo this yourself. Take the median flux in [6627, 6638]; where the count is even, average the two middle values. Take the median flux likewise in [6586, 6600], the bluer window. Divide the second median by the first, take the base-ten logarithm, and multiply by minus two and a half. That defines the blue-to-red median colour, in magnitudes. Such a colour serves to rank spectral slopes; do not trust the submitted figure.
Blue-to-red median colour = 0.03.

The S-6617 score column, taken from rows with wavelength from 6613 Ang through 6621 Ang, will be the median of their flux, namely 16.4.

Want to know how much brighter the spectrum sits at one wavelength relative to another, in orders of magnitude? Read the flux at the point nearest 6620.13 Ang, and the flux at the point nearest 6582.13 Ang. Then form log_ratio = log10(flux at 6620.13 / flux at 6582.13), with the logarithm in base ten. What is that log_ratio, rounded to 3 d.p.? 0.023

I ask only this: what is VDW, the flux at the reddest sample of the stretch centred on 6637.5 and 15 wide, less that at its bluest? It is 1.0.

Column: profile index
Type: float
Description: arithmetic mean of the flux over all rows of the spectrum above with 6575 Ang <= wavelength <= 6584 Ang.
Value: 15.2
